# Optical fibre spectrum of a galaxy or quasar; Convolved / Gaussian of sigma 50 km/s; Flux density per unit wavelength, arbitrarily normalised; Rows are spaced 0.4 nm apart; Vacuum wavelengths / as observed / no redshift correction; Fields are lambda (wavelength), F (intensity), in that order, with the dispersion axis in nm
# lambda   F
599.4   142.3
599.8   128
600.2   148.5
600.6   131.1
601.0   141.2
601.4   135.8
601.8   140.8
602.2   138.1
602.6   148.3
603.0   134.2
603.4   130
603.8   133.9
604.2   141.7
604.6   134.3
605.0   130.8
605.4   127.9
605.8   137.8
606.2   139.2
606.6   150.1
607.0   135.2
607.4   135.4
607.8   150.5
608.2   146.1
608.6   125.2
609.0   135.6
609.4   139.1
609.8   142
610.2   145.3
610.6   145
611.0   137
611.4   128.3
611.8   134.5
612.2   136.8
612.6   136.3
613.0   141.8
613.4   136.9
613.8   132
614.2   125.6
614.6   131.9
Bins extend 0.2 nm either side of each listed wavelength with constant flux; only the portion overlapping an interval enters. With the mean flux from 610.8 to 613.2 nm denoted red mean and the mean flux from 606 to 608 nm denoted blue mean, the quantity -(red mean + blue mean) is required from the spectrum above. -278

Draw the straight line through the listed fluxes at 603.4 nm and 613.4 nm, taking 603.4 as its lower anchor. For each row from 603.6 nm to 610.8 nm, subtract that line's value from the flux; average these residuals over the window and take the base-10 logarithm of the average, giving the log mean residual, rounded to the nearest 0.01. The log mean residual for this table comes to 0.78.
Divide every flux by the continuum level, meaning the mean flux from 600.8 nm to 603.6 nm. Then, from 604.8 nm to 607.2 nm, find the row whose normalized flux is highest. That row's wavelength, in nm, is 606.6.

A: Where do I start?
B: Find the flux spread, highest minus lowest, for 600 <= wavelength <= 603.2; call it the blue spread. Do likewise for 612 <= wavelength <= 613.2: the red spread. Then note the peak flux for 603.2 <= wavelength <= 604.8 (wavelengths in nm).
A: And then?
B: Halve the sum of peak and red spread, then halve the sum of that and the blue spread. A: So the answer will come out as 45.5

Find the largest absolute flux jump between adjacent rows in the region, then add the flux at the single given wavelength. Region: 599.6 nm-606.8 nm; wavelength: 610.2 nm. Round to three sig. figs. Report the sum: 166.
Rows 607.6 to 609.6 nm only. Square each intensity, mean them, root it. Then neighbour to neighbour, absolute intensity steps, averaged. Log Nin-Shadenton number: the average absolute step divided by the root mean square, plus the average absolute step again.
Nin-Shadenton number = 10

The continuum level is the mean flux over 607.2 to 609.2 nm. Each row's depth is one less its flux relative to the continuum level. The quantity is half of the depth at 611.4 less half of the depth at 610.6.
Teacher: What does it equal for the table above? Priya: 0.06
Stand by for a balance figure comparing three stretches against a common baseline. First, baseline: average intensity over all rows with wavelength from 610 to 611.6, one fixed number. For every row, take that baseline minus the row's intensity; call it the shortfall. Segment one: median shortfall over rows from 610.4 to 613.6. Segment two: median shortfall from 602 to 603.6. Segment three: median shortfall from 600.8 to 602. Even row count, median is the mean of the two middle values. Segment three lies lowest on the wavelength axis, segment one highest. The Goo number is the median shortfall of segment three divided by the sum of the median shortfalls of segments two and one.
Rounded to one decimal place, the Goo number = -0.4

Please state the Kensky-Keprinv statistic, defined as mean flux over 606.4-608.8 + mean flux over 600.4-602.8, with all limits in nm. 280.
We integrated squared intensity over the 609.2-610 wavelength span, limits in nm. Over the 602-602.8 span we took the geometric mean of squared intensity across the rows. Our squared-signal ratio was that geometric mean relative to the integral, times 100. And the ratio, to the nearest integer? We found 130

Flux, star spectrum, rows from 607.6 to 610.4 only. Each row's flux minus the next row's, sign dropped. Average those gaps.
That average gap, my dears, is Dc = 7.6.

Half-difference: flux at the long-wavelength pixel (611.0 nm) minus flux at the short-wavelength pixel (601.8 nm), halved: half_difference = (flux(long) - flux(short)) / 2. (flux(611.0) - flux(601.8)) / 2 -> -1.9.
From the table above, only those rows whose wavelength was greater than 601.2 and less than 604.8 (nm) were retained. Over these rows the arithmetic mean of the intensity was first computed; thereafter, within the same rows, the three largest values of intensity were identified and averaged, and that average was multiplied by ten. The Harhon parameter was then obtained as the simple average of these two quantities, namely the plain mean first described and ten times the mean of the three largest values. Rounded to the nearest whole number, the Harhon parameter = 787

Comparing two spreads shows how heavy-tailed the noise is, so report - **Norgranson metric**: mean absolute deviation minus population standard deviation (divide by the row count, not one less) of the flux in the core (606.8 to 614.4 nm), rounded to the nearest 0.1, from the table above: -1.5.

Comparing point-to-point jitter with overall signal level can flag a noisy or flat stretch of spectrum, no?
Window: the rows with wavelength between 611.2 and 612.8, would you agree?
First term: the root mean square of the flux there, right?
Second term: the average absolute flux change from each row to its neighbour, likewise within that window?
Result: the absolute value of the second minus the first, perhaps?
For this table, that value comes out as 131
